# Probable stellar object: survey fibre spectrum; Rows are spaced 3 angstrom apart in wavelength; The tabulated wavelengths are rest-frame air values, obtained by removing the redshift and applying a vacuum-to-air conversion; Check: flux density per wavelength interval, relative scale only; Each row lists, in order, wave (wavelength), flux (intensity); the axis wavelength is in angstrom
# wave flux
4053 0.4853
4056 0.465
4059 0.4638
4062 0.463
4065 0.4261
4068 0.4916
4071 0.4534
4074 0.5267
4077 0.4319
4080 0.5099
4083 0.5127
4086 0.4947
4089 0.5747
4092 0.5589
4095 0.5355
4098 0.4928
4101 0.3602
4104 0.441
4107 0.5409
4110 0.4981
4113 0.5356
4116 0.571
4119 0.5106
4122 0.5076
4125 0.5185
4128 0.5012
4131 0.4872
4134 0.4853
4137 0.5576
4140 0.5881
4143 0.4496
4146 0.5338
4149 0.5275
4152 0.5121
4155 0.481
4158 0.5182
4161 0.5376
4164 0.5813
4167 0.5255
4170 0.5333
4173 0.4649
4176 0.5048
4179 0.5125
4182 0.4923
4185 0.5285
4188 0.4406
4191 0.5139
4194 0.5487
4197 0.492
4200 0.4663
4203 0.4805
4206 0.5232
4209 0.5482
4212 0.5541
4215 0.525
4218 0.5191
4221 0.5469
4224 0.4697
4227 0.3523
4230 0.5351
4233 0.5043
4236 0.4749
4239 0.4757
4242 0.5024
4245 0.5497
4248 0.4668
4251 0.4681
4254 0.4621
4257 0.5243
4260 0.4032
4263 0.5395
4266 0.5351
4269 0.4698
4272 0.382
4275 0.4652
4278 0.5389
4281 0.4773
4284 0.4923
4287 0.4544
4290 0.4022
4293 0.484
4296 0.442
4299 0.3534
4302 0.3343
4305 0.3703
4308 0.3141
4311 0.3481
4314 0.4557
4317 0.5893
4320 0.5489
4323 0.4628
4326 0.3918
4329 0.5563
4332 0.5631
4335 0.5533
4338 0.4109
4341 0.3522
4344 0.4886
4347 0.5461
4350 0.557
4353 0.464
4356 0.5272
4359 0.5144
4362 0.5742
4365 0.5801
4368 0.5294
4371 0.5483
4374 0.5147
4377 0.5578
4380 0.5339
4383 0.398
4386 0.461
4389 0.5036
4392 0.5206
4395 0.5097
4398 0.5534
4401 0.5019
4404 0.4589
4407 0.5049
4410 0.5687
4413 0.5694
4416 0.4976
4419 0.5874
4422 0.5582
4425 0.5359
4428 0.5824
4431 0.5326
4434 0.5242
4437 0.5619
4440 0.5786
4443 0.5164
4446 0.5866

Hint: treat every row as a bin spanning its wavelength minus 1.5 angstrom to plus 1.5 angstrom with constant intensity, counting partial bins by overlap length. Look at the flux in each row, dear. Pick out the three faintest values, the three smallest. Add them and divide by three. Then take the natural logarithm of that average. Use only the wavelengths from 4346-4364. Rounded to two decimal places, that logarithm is -0.69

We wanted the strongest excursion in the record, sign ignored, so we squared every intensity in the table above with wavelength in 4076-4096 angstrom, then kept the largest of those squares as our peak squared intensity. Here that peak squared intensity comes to 0.330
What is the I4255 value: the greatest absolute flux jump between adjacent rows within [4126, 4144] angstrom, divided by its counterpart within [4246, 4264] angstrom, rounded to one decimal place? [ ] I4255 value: 1.0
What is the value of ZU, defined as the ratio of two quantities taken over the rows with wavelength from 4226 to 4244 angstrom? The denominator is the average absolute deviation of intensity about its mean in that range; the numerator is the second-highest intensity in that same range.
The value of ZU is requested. 12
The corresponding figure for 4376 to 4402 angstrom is 16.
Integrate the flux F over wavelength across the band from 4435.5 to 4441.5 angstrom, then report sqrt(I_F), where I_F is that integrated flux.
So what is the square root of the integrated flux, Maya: 1.85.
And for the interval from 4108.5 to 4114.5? 1.76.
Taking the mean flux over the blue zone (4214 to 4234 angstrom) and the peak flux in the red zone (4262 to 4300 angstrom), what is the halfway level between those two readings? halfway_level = 0.516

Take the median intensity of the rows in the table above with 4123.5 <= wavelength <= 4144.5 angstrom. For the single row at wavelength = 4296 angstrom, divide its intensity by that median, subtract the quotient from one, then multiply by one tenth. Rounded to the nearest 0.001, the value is 0.012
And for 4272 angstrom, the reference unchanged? 0.024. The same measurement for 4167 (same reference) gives -0.005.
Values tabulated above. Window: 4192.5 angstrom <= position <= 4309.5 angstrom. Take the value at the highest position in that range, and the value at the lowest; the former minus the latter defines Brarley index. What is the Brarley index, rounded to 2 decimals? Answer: -0.23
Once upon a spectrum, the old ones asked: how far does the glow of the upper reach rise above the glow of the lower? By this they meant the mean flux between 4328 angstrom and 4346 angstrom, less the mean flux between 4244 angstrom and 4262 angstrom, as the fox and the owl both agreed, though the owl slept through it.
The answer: 0.008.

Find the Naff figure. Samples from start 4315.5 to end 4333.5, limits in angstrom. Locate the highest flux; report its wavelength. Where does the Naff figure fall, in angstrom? 4317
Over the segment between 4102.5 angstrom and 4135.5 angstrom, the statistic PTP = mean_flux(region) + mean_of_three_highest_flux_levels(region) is 1.06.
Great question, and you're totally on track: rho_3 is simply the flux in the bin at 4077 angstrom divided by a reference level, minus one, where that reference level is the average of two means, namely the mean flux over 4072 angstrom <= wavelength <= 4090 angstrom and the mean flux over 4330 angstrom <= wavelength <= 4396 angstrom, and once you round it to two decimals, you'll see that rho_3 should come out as -0.15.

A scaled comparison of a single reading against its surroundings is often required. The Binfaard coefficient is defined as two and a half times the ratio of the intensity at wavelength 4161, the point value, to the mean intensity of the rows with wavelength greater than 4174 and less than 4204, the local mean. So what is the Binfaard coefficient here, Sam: 2.70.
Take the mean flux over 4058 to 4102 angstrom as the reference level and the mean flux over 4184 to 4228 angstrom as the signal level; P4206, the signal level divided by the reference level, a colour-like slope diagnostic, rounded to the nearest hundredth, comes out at 1.03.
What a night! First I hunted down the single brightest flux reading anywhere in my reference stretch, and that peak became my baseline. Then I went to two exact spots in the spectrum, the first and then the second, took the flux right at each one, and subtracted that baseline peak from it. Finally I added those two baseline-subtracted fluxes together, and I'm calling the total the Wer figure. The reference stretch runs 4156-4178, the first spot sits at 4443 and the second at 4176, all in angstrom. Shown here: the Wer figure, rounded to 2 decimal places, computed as -0.14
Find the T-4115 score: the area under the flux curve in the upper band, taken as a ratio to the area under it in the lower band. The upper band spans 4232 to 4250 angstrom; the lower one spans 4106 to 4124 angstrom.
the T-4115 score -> 0.94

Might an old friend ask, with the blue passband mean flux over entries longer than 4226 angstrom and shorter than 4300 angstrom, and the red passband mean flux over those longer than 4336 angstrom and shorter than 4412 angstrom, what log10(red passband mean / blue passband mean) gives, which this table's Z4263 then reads 0.03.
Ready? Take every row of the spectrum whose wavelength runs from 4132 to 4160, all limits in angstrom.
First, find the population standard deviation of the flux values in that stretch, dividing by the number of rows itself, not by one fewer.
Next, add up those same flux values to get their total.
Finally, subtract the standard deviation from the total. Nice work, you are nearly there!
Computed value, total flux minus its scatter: 4.6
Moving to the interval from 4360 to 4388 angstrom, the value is 4.6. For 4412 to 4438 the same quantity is 4.9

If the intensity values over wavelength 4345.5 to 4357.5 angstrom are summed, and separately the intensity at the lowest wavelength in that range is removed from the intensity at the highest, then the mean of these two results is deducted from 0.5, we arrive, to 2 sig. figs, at -0.54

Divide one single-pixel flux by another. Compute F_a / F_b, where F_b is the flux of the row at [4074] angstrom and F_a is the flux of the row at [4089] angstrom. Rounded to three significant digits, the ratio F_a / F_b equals 1.09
